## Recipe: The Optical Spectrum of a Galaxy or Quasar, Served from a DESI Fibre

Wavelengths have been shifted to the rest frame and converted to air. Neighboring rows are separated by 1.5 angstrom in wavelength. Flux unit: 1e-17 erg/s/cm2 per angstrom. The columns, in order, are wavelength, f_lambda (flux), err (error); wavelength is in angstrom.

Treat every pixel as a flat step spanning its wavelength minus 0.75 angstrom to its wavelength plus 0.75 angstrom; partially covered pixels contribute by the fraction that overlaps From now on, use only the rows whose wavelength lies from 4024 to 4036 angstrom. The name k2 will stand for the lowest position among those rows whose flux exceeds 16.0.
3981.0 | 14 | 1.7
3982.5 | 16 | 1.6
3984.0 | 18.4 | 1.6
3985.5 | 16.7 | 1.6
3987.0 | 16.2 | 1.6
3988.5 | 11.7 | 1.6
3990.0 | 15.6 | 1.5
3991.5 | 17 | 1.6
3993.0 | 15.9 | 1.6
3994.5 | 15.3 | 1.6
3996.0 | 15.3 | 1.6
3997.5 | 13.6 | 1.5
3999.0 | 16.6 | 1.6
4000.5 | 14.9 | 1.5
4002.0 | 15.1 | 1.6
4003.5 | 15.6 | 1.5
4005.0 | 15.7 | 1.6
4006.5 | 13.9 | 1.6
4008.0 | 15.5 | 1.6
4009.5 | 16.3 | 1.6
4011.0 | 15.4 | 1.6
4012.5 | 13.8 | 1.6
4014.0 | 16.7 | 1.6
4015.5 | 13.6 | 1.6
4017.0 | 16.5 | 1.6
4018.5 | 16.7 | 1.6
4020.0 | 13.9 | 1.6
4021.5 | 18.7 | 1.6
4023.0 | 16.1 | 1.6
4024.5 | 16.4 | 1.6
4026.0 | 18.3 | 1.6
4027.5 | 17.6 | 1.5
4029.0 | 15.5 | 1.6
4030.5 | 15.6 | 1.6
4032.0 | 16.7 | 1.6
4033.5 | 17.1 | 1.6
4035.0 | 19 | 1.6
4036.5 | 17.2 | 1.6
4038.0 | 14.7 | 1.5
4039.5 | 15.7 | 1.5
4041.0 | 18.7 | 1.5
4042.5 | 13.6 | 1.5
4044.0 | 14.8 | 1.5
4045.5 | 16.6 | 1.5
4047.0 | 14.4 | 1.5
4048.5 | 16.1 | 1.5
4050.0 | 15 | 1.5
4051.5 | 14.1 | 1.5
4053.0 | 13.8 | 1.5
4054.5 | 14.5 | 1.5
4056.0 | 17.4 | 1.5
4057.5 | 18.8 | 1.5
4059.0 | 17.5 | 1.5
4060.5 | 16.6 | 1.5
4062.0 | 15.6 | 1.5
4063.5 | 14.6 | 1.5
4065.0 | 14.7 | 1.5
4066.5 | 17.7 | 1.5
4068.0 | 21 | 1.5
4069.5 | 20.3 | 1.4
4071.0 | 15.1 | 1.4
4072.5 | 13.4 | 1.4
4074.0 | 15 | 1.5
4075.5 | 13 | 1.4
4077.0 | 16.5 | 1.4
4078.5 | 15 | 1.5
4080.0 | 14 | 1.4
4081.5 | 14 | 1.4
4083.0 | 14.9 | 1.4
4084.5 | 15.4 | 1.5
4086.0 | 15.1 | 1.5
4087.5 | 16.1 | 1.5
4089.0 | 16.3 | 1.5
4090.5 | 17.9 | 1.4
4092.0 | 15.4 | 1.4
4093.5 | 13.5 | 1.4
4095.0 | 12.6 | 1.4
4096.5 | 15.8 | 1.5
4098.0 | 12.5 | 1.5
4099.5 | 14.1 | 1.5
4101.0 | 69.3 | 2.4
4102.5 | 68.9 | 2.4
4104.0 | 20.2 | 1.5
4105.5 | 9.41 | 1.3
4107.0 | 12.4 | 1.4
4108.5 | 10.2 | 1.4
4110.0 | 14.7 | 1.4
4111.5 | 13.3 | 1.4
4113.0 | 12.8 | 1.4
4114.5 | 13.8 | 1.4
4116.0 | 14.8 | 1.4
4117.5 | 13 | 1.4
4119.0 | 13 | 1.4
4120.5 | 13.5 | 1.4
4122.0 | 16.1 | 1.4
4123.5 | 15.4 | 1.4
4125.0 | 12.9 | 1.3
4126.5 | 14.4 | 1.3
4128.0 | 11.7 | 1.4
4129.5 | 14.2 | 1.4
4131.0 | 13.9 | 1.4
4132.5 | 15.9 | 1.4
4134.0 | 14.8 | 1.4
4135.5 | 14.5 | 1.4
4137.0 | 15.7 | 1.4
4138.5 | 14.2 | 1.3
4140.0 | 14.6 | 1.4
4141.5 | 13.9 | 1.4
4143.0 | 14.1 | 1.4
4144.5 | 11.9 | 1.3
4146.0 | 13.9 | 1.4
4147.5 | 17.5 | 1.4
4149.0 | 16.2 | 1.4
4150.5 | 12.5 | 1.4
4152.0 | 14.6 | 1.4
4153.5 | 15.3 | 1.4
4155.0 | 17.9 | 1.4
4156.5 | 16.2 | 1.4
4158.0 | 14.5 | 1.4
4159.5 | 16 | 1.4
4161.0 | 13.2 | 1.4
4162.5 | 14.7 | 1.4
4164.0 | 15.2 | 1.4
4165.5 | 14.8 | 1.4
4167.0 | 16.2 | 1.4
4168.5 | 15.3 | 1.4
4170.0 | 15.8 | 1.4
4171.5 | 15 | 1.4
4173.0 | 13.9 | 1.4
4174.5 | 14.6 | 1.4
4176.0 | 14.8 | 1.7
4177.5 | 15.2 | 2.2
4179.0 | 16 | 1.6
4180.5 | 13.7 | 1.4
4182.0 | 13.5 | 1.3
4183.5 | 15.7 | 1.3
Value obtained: 4024.5 angstrom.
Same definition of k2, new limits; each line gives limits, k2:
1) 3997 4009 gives 3999.0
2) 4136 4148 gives 4147.5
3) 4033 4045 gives 4033.5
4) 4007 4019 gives 4009.5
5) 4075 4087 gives 4077.0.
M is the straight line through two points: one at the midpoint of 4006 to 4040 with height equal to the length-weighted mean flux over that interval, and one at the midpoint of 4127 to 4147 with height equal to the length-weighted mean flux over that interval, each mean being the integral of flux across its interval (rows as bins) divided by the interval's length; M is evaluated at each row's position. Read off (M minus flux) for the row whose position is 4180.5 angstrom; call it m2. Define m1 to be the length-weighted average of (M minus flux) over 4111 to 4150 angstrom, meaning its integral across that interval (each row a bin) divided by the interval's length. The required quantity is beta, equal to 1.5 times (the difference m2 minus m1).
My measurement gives -0.5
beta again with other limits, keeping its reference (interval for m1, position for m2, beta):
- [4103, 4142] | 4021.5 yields -3.9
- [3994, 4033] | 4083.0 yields -0.5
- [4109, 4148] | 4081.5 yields 1.4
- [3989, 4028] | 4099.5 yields 0.1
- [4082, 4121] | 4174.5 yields 3.8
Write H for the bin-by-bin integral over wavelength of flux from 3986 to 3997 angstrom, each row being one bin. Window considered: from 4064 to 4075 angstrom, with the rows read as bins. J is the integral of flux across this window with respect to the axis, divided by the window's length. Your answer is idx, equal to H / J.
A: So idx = 10.1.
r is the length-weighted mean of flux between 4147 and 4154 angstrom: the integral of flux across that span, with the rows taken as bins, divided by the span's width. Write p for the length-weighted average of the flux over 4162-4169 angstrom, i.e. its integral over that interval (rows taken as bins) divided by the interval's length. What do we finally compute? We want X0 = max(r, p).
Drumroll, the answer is 15.3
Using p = 15.3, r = 15.1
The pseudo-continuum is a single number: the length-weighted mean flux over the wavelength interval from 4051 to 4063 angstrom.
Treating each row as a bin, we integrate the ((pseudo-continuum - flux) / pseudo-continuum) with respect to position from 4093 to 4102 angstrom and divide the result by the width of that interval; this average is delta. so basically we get -0.53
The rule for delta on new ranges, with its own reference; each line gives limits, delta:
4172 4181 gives 0.08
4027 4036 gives -0.05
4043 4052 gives 0.06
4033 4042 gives -0.06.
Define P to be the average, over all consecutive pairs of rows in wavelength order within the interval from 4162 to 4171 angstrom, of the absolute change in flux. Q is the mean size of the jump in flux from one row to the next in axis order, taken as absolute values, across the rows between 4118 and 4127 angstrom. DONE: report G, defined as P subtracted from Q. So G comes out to 0.8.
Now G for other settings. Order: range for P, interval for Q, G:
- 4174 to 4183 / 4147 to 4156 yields 1.3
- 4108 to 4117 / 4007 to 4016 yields 0.2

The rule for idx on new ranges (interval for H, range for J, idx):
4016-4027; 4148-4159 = 11.9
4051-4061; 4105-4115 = 13.0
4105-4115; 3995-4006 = 8.2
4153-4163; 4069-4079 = 10.0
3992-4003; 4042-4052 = 11.2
